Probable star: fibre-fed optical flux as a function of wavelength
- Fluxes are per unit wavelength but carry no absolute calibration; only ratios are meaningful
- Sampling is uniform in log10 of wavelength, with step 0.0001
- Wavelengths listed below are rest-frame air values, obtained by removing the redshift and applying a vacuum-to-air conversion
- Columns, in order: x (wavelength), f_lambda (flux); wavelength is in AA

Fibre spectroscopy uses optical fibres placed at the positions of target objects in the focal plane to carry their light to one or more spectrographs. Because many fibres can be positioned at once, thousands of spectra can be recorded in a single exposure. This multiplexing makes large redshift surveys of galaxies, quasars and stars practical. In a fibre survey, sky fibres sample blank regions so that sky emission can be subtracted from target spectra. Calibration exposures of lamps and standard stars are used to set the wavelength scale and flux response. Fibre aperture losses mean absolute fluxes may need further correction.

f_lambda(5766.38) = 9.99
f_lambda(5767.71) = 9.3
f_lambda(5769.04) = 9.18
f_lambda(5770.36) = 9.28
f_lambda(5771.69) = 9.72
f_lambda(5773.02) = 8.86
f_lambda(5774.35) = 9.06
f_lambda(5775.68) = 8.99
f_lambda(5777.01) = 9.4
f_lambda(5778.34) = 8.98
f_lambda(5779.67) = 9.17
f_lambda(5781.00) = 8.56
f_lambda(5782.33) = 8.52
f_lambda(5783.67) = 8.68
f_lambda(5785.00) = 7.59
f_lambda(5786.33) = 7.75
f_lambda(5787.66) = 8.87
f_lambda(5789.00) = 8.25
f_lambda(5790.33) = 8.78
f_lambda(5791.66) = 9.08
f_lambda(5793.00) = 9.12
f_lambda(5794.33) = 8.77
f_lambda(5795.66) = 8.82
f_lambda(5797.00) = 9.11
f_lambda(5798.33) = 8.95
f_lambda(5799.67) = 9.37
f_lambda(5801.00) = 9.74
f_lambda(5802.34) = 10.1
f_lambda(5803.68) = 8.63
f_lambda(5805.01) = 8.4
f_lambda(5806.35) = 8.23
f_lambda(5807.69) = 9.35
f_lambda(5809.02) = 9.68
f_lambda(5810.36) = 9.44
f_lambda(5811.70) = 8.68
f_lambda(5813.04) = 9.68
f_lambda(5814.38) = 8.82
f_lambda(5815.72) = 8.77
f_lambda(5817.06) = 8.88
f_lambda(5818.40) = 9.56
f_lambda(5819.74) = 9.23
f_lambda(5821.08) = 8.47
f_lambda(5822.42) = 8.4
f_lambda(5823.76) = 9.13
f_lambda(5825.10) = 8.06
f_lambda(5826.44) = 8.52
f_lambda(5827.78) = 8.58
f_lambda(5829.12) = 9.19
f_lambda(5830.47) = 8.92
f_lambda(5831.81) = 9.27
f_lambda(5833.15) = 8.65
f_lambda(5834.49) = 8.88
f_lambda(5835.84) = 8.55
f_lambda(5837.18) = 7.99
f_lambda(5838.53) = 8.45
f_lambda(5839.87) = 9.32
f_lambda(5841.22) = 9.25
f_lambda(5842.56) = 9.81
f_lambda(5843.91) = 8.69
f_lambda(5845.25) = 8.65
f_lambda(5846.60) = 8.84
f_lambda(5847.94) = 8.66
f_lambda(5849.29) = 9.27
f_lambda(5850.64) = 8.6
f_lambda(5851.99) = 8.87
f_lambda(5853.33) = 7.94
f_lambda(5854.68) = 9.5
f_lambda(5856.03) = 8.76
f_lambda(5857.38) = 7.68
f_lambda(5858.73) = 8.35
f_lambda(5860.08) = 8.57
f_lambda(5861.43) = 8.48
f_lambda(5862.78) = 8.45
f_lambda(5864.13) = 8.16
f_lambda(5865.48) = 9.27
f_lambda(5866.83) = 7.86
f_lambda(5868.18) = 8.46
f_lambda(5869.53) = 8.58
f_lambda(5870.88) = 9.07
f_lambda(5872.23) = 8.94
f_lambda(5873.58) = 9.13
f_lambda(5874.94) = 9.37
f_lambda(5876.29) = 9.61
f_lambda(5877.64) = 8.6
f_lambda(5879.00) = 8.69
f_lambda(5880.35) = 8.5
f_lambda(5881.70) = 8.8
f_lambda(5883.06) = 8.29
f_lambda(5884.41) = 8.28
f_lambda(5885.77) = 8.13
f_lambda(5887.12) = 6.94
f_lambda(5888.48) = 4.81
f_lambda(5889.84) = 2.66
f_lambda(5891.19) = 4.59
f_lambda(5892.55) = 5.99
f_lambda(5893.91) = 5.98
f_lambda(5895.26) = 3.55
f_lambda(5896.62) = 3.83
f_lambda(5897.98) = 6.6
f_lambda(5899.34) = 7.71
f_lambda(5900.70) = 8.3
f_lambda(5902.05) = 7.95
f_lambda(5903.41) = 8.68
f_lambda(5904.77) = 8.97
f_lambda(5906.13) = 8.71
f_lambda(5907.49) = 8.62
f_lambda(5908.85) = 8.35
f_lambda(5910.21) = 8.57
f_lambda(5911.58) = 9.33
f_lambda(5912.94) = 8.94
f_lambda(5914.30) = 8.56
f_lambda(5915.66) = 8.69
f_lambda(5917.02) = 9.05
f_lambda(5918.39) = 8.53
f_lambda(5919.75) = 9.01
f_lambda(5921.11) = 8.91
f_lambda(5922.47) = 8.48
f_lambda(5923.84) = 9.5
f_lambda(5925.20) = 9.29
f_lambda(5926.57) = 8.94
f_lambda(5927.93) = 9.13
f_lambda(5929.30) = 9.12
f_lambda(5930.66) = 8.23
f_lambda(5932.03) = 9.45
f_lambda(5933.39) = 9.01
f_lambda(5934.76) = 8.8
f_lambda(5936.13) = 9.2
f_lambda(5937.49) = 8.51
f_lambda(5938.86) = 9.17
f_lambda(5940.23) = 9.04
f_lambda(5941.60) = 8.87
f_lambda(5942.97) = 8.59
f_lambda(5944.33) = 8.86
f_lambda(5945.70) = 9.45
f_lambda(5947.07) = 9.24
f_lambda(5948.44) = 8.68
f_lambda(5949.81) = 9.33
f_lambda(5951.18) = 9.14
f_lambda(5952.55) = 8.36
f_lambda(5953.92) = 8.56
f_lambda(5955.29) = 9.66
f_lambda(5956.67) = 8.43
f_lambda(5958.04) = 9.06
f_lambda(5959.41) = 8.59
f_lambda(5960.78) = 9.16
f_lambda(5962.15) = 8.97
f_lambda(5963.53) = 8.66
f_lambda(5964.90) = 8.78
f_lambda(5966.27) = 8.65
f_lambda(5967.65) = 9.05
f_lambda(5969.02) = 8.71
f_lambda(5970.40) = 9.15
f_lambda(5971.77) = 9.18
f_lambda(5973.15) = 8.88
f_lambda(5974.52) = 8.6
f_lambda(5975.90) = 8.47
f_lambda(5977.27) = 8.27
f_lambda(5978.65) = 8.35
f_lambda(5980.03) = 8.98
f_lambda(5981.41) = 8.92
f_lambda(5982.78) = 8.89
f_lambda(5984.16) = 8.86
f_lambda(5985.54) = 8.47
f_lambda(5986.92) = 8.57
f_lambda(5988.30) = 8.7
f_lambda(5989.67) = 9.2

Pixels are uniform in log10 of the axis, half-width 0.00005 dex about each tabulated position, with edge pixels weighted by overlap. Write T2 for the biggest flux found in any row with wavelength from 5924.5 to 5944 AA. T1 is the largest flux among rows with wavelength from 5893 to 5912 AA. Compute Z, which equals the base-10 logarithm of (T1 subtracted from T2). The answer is -0.9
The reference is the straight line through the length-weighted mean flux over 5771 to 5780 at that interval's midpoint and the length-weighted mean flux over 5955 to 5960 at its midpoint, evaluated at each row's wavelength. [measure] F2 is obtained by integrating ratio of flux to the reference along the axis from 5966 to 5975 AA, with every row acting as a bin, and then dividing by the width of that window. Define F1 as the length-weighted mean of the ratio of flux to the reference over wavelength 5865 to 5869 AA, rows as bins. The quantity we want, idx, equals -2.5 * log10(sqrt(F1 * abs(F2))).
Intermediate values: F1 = 0.94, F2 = 1.01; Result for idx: 0.03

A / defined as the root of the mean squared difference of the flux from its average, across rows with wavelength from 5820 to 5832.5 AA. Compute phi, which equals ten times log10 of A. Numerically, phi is -4.1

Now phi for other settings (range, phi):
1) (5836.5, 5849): -3.0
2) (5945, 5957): -3.4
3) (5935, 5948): -5.3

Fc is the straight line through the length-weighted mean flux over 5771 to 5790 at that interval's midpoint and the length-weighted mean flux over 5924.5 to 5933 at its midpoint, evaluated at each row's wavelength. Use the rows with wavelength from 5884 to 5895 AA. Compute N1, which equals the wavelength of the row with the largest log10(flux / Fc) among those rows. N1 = 5884.41 AA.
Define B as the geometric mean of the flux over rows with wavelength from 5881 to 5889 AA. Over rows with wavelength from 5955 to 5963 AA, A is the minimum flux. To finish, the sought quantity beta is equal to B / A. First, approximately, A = 8.43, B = 7.4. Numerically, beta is 0.88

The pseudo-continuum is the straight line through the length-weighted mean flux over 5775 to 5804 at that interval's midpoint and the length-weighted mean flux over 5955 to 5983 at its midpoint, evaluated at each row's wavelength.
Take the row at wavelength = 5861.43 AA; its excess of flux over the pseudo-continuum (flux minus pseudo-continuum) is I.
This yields -0.4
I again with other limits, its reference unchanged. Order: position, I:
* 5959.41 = -0.2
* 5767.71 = 0.4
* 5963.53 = -0.2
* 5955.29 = 0.8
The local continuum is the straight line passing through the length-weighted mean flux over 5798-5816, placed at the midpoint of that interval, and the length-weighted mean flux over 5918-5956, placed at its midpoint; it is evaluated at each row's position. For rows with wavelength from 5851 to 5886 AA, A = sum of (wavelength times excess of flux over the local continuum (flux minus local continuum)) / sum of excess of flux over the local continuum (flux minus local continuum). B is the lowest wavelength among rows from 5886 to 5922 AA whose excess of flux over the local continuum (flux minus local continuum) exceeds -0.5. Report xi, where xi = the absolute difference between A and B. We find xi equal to 35.7 AA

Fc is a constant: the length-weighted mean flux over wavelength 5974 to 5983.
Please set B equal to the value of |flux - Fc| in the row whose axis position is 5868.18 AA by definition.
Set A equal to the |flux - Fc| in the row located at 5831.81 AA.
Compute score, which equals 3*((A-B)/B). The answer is 8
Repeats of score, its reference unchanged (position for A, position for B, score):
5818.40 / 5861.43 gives 16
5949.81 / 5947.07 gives 0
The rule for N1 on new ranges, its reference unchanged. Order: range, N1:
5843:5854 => 5849.29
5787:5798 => 5793.00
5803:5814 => 5809.02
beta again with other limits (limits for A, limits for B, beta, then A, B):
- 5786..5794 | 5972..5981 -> 1.11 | 7.75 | 8.6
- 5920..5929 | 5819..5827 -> 1.02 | 8.48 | 8.6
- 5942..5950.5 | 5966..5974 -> 1.04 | 8.59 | 8.9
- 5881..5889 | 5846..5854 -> 1.81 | 4.81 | 8.7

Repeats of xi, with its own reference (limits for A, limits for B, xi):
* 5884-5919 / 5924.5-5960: 31.1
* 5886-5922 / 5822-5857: 70.7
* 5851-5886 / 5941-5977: 73.9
